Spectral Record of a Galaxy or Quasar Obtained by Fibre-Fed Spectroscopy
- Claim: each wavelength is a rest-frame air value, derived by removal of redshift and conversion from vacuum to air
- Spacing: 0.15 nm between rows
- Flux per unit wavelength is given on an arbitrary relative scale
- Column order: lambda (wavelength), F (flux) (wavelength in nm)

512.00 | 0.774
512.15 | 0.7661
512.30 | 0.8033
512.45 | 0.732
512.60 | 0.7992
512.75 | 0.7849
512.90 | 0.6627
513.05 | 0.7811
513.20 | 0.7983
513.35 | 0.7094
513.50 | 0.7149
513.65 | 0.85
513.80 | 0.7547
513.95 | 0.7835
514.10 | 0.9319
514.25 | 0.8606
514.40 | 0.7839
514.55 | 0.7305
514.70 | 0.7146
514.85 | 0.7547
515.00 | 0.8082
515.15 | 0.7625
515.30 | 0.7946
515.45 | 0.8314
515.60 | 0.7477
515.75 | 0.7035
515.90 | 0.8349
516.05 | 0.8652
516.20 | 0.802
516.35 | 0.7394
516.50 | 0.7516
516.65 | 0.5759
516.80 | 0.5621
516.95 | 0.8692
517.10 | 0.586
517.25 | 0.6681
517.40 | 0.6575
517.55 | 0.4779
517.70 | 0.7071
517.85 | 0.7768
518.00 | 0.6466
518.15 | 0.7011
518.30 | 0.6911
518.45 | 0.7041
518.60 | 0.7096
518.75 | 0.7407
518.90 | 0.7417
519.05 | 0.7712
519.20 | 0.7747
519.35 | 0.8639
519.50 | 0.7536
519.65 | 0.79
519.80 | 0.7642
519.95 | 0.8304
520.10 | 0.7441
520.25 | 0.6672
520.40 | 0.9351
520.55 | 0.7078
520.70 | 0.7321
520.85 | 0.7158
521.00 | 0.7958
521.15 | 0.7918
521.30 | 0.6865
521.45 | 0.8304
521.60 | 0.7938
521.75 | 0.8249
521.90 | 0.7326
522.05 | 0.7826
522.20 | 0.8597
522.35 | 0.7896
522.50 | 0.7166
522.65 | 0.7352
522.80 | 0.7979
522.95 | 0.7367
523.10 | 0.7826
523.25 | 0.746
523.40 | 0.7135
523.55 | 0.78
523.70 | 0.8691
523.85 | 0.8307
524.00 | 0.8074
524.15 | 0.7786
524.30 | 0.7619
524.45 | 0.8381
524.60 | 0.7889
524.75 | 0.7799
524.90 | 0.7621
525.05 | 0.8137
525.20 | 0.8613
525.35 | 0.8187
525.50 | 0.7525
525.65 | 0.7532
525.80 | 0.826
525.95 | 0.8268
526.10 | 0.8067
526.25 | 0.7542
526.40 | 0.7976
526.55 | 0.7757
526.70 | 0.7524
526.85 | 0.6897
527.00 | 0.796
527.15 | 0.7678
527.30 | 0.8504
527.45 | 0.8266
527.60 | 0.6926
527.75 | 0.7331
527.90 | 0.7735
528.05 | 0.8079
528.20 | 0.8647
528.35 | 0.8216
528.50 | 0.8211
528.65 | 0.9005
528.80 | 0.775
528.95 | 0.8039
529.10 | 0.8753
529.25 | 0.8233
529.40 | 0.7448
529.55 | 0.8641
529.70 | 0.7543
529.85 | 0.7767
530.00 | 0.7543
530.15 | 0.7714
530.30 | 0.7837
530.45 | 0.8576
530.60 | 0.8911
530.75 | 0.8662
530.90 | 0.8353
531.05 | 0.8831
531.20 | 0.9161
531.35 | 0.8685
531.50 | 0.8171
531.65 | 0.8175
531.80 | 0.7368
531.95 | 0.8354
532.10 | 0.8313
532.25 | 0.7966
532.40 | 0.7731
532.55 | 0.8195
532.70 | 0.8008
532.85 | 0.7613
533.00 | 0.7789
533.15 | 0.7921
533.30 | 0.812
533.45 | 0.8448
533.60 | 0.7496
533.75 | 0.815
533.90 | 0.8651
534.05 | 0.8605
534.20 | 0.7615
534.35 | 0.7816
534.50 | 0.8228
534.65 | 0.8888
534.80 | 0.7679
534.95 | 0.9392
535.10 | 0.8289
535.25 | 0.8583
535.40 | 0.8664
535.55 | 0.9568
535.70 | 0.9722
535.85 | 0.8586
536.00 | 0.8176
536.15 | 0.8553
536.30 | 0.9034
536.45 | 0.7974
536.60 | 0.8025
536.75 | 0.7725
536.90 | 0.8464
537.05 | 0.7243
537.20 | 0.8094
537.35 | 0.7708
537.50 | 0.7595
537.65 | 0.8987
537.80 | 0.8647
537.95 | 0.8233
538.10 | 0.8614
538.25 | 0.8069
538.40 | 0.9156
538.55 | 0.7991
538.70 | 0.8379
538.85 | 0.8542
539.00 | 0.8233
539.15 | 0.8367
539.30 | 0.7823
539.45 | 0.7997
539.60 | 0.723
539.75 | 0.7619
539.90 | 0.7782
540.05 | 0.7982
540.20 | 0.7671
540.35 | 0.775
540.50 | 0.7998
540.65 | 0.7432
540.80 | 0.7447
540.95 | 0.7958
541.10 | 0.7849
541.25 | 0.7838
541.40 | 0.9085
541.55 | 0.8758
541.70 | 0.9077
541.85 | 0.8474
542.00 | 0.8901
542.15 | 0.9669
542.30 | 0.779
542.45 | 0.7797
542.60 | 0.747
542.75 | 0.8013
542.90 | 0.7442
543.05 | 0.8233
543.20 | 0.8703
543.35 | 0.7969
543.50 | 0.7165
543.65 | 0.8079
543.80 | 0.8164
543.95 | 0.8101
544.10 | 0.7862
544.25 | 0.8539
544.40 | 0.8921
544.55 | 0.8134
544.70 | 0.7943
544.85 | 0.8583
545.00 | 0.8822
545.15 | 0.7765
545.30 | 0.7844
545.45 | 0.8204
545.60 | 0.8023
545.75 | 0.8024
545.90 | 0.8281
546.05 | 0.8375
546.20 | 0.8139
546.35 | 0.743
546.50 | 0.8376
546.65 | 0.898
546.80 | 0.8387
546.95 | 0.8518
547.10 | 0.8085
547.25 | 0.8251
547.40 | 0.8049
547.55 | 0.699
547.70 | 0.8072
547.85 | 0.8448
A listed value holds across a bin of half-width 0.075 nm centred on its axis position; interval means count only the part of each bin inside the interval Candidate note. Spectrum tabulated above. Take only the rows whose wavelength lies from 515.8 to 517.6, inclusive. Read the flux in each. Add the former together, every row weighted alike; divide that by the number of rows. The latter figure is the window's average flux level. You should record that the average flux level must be 0.70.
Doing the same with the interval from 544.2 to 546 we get 0.83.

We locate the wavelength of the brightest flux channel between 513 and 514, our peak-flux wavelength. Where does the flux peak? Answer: 513.65 nm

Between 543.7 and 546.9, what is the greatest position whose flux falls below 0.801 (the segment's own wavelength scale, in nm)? 546.35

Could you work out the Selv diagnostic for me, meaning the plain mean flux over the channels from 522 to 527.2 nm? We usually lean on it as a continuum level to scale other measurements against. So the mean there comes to 0.784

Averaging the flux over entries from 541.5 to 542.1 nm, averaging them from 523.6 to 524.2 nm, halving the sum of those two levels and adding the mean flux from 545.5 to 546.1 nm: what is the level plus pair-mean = 1.67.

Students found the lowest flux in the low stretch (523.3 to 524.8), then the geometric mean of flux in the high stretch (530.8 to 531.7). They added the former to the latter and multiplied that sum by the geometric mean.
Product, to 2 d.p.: 1.34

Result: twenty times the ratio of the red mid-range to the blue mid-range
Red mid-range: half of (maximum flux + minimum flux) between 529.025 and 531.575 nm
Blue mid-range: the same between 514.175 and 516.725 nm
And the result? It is 23.1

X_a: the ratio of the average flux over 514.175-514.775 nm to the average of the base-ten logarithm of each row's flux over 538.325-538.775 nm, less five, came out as -16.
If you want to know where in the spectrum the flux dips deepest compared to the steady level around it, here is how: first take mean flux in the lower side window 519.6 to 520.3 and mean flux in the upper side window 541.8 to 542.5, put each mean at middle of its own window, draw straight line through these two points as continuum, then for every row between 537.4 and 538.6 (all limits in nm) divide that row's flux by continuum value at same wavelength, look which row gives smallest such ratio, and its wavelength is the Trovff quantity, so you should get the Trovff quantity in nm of 537.50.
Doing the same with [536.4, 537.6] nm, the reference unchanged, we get 537.05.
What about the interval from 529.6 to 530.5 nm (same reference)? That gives 530.00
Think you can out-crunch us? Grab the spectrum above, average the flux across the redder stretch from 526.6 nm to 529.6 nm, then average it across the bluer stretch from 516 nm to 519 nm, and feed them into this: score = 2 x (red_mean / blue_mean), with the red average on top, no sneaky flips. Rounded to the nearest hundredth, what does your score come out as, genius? 2.29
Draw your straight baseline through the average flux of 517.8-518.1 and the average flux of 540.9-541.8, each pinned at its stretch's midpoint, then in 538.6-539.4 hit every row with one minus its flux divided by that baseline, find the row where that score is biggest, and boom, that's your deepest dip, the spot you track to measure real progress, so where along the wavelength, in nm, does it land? 539.30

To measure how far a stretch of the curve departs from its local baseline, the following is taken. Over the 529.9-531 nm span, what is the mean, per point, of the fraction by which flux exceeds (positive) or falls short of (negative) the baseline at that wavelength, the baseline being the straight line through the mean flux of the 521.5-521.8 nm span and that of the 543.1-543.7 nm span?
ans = 0.022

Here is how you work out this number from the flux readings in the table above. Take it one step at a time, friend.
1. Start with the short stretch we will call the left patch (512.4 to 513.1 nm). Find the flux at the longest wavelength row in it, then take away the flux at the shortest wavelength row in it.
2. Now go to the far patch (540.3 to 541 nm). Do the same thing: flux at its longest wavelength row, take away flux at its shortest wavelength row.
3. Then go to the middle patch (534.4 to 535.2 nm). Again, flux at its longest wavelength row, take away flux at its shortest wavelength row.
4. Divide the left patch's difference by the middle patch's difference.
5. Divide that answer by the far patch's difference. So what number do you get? 387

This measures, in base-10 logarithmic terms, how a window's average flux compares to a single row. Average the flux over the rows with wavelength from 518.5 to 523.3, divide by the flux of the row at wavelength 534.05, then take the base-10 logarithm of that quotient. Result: -0.048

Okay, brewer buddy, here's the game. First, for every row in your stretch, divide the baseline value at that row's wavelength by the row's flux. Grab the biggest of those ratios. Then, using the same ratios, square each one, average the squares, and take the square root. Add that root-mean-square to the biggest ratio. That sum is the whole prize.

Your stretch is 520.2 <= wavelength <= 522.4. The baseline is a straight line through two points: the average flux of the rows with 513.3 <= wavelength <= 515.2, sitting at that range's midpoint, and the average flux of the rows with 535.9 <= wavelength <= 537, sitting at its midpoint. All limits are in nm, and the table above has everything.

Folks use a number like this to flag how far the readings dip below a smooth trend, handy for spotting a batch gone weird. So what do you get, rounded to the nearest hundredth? 2.23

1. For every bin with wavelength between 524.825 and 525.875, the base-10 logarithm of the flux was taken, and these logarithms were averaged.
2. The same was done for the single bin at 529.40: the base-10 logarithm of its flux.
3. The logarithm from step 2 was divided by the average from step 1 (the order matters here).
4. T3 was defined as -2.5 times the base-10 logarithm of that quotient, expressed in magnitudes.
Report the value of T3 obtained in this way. -0.3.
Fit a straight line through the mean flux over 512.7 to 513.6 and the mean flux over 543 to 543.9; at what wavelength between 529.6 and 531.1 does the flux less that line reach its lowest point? 530.00 nm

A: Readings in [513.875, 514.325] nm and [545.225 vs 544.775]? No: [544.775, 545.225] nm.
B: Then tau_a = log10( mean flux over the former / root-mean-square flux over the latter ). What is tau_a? 0.01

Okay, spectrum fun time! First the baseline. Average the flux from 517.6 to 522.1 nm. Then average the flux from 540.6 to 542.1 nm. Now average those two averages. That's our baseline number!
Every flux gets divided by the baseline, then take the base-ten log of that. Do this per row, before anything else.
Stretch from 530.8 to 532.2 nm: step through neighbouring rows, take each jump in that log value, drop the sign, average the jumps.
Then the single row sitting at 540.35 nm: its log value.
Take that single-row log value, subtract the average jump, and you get -0.034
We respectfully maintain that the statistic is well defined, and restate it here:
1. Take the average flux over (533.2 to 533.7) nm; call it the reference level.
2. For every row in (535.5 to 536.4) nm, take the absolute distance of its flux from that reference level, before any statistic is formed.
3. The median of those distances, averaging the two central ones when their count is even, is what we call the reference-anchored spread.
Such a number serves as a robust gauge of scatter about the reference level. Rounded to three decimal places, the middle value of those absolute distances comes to 0.079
